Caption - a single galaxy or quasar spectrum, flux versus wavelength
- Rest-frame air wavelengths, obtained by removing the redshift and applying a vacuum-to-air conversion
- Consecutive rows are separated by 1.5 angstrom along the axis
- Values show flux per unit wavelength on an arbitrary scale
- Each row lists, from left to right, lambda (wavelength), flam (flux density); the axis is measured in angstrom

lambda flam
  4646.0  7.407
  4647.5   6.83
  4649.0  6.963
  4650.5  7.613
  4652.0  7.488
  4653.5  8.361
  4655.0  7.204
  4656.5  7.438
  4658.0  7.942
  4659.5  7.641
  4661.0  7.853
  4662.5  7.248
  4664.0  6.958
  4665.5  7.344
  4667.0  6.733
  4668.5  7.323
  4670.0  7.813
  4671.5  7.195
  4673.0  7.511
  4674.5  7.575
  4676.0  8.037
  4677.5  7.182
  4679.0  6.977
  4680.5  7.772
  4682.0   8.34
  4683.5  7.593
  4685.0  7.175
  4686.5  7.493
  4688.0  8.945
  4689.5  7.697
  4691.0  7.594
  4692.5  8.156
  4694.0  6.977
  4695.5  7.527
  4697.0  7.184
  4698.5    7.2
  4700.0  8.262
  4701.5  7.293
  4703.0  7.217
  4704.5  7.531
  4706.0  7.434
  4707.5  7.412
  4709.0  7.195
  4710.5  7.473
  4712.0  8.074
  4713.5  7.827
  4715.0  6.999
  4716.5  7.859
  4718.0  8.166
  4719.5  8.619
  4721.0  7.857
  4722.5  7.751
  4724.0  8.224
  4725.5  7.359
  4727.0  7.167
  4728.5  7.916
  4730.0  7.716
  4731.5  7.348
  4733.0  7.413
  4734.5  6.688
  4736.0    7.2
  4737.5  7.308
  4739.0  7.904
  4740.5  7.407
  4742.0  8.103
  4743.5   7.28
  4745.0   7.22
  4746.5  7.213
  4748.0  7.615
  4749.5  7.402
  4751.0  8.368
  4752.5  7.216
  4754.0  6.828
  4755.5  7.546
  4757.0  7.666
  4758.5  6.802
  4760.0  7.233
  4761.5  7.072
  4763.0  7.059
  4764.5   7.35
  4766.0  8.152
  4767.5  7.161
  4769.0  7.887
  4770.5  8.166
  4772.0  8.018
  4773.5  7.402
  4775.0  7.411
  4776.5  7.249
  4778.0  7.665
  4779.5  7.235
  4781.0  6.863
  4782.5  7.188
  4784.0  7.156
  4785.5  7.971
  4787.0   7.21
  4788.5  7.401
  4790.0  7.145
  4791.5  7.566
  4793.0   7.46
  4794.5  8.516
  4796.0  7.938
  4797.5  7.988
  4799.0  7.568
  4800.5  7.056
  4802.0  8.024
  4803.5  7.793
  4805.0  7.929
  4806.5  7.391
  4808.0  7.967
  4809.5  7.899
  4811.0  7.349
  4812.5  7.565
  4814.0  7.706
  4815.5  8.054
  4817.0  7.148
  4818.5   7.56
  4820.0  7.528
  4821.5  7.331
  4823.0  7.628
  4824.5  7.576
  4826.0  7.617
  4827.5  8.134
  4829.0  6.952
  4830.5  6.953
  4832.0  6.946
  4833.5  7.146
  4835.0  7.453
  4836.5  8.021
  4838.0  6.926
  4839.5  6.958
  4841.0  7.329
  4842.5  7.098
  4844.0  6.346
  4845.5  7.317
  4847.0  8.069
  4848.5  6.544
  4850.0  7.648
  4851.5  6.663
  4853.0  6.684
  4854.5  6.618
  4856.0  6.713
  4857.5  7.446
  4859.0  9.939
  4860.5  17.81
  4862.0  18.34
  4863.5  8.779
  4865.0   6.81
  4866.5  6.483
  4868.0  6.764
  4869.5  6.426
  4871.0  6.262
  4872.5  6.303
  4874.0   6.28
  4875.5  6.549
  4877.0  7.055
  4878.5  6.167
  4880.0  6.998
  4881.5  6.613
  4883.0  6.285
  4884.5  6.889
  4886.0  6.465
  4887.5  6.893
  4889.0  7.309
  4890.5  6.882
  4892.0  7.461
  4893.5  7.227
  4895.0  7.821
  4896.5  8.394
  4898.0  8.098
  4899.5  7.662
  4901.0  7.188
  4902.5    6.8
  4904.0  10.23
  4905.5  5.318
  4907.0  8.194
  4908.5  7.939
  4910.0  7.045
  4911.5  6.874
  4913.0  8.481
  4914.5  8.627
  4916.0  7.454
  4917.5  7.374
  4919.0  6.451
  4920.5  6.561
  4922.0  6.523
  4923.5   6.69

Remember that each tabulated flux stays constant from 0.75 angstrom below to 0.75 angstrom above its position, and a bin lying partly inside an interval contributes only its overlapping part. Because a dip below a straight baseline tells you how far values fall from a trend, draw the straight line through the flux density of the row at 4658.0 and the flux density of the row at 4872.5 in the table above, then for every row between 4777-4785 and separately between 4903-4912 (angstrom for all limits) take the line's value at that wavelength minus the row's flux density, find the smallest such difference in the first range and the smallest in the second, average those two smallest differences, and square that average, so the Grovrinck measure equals 6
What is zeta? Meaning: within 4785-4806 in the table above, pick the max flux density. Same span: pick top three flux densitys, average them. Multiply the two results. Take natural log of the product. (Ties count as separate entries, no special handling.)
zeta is 4.24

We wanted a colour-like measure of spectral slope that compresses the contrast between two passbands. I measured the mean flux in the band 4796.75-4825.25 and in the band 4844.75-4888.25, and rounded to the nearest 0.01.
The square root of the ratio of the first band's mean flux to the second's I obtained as 0.99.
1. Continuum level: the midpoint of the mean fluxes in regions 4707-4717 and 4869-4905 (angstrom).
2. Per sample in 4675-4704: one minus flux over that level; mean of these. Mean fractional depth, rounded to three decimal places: -0.040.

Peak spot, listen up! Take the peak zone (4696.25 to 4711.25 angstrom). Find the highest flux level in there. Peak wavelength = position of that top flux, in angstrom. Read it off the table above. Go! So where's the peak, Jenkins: 4700.0 angstrom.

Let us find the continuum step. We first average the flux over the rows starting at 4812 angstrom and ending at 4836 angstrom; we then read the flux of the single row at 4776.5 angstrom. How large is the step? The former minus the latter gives 0.21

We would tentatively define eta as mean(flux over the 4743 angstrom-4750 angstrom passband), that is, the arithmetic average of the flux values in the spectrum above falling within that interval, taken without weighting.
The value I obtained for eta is 7.35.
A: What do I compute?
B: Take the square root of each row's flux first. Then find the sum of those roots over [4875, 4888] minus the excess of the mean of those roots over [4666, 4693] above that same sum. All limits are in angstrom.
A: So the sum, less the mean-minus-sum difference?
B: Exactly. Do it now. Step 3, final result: 44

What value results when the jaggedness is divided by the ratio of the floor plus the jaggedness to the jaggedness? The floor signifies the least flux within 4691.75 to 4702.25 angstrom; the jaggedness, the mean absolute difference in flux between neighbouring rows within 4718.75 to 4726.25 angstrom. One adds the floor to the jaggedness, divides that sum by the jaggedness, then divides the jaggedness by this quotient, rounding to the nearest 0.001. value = 0.040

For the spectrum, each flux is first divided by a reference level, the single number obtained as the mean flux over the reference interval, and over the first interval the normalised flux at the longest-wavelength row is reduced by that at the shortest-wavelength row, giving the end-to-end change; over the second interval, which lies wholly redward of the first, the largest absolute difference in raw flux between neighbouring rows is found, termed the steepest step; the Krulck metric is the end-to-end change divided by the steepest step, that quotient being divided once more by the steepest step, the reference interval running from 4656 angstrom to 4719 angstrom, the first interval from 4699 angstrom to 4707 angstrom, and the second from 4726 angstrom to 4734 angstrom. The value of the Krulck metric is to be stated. -0.20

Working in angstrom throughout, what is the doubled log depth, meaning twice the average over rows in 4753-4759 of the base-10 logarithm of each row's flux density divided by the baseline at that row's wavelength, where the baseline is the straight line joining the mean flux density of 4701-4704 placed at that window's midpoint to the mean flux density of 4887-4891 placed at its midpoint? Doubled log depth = 0.001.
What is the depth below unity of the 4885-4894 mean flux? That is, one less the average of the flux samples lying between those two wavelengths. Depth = -6.0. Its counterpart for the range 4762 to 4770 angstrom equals -6.5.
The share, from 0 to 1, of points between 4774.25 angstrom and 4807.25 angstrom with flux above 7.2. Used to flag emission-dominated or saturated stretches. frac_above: 0.77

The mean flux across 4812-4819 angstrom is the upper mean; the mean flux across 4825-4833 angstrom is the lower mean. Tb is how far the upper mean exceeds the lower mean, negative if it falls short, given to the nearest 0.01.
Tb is 0.29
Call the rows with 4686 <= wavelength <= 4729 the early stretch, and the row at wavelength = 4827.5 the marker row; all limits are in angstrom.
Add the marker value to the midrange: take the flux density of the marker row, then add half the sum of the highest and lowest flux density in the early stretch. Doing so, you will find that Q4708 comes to 16.1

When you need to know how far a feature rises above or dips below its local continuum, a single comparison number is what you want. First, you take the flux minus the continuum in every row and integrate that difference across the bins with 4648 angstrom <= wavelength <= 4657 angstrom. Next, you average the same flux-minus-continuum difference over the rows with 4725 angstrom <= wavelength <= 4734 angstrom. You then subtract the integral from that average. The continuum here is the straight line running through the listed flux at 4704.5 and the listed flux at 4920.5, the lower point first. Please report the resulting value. 2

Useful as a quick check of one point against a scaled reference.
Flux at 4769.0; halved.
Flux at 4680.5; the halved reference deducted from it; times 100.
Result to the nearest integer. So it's 383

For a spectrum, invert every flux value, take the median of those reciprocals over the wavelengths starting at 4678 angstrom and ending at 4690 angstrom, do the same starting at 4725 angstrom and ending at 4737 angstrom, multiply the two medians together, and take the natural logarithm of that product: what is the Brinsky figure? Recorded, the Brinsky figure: -4.03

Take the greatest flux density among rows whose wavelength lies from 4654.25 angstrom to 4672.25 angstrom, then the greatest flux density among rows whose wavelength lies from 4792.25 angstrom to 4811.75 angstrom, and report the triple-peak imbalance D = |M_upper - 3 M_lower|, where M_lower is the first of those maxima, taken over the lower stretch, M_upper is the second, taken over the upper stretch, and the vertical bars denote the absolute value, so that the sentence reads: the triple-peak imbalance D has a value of 15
